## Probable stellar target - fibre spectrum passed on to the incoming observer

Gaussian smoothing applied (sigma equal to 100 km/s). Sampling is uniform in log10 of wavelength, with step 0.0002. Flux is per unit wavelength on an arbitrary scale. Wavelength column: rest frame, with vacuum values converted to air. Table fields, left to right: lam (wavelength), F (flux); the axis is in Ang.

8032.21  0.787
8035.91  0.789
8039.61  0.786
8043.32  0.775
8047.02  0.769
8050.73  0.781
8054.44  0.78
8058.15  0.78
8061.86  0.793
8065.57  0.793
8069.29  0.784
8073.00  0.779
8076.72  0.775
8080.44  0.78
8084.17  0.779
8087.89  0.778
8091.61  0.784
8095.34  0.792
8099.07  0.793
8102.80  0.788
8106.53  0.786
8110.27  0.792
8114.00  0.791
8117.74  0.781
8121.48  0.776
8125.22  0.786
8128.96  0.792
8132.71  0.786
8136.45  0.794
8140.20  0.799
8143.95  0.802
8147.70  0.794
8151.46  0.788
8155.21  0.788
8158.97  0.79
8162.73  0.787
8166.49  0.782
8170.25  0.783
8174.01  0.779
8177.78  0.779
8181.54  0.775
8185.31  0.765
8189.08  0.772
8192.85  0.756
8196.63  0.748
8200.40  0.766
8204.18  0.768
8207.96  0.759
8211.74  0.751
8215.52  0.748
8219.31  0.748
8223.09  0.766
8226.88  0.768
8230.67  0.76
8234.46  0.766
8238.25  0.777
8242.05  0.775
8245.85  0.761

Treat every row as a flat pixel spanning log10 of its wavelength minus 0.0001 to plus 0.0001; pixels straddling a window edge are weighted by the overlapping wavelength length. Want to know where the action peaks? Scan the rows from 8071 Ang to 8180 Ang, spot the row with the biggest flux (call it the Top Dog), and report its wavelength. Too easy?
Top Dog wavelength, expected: 8143.95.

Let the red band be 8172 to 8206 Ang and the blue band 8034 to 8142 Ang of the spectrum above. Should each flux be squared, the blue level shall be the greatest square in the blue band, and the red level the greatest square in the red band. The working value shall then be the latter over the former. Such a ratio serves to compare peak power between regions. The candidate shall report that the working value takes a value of 0.95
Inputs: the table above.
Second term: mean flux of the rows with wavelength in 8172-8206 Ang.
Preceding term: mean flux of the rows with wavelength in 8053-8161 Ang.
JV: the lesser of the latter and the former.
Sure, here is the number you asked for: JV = 0.768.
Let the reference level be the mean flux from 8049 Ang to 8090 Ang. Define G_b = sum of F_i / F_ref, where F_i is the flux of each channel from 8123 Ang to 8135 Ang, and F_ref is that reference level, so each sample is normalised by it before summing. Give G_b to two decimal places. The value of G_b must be 3.02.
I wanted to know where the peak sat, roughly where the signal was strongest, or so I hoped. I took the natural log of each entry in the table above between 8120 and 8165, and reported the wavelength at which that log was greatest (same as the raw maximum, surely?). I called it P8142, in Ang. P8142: 8143.95 Ang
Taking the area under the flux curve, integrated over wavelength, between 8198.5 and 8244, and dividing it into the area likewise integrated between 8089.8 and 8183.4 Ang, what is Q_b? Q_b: 2.1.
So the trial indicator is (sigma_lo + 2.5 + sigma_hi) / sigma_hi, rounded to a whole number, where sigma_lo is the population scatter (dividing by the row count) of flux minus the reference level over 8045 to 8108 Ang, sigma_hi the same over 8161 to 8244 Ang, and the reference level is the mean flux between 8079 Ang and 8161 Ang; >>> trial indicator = 216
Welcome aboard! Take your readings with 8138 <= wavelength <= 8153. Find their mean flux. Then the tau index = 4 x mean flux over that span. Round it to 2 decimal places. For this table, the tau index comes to 3.18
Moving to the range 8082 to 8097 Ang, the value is 3.13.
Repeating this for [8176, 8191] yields 3.09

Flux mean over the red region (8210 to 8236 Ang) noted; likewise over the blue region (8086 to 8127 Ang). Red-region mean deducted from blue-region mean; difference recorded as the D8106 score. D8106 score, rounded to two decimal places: 0.03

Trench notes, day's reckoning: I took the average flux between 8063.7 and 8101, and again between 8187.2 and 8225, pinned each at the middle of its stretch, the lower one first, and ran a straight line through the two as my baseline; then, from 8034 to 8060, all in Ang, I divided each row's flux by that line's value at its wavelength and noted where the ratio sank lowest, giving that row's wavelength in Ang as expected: 8047.02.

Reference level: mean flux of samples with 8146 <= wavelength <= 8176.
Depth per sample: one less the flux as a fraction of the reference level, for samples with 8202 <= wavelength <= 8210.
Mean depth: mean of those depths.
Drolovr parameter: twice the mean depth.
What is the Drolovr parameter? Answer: 0.058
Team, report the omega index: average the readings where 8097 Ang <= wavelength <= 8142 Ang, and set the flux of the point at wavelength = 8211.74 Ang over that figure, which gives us 0.95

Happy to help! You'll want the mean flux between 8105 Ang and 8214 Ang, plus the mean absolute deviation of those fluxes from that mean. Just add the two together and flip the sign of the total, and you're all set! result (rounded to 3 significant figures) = -0.791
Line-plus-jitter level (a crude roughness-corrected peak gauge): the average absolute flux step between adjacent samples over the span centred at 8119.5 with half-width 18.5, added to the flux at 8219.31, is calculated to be 0.754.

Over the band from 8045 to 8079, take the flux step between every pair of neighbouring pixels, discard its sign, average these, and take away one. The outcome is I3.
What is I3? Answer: -0.9945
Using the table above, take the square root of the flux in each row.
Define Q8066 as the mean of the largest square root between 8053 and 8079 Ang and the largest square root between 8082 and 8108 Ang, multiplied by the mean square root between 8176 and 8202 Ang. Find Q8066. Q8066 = 0.779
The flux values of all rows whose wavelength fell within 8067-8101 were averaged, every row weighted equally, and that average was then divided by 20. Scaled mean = 0.0391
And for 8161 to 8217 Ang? 0.0384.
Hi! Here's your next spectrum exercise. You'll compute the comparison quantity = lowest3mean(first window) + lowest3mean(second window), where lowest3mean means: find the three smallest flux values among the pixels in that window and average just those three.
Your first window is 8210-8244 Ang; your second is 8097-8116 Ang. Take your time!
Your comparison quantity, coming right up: 1.54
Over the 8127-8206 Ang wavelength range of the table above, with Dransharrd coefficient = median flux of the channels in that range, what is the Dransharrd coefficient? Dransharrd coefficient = 0.783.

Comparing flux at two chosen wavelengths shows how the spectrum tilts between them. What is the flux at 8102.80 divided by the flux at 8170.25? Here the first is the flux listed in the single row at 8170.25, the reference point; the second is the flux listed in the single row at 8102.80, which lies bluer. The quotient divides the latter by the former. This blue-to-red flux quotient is 1.006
